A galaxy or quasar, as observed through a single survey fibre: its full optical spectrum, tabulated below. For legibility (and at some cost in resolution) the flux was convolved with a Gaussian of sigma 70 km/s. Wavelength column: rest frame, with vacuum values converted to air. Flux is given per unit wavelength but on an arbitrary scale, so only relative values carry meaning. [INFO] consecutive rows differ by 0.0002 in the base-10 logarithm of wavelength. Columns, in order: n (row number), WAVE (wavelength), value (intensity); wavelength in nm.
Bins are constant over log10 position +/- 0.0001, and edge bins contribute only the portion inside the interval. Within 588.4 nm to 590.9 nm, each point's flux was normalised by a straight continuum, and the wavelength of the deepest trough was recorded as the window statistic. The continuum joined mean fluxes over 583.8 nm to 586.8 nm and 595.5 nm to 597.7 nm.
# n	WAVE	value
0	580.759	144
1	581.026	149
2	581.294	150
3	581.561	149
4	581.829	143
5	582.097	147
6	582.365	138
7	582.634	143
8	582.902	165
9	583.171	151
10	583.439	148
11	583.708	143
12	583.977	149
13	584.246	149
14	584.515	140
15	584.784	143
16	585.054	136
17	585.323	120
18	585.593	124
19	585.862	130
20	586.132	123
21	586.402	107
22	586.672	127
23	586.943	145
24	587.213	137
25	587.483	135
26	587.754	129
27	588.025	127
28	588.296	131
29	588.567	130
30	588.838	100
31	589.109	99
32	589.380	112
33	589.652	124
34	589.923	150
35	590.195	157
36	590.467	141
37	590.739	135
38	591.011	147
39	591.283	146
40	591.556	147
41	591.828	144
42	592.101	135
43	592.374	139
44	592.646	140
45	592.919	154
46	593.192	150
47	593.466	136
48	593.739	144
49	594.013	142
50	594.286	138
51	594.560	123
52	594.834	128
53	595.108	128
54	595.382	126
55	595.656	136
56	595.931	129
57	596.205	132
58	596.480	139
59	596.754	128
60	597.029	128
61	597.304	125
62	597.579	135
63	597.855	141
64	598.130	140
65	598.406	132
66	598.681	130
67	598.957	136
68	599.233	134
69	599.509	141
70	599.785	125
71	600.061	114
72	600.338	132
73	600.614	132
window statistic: 589.109 nm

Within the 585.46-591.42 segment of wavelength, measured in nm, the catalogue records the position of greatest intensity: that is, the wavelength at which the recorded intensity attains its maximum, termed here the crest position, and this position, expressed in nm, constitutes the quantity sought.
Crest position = 590.195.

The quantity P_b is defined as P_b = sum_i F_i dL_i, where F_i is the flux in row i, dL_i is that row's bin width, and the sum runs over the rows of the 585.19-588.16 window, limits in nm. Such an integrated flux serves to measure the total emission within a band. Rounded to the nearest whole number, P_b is 379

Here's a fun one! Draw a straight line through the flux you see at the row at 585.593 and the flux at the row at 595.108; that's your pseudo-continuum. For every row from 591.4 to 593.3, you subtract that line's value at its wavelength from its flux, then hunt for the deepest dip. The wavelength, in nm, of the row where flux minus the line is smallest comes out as 592.101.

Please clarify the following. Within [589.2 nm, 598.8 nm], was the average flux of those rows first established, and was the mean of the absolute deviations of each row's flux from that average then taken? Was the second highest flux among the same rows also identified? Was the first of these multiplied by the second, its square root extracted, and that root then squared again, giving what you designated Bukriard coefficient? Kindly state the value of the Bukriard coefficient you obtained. 1204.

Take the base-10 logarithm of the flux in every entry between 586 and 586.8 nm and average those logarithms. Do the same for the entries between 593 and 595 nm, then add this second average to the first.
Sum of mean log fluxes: 4.21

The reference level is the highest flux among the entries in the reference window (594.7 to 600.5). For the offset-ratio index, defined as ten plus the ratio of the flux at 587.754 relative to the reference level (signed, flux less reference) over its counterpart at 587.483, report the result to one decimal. 12.0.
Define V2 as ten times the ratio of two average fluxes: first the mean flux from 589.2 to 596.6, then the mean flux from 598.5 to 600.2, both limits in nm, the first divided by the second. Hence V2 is 10.6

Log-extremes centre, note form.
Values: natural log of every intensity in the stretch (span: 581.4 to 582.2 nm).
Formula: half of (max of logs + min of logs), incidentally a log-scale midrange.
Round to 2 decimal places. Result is 4.98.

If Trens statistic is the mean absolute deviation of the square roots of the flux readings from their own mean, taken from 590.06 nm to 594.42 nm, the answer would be 0.22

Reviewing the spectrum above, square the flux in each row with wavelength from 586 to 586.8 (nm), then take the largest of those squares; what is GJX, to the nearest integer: 16129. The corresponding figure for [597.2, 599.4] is 19881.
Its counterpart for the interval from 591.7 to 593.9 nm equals 23716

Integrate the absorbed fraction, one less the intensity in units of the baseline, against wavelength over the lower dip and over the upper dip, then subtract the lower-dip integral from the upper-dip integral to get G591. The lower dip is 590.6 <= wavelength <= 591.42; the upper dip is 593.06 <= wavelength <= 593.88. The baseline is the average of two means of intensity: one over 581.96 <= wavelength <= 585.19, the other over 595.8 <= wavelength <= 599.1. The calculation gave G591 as 0.00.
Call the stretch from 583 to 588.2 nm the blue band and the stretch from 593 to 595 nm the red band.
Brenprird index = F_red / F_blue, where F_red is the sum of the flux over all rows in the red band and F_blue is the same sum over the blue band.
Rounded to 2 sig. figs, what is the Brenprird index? 0.37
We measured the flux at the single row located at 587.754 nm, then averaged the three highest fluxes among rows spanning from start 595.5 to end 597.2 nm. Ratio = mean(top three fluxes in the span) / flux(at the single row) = 1.05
